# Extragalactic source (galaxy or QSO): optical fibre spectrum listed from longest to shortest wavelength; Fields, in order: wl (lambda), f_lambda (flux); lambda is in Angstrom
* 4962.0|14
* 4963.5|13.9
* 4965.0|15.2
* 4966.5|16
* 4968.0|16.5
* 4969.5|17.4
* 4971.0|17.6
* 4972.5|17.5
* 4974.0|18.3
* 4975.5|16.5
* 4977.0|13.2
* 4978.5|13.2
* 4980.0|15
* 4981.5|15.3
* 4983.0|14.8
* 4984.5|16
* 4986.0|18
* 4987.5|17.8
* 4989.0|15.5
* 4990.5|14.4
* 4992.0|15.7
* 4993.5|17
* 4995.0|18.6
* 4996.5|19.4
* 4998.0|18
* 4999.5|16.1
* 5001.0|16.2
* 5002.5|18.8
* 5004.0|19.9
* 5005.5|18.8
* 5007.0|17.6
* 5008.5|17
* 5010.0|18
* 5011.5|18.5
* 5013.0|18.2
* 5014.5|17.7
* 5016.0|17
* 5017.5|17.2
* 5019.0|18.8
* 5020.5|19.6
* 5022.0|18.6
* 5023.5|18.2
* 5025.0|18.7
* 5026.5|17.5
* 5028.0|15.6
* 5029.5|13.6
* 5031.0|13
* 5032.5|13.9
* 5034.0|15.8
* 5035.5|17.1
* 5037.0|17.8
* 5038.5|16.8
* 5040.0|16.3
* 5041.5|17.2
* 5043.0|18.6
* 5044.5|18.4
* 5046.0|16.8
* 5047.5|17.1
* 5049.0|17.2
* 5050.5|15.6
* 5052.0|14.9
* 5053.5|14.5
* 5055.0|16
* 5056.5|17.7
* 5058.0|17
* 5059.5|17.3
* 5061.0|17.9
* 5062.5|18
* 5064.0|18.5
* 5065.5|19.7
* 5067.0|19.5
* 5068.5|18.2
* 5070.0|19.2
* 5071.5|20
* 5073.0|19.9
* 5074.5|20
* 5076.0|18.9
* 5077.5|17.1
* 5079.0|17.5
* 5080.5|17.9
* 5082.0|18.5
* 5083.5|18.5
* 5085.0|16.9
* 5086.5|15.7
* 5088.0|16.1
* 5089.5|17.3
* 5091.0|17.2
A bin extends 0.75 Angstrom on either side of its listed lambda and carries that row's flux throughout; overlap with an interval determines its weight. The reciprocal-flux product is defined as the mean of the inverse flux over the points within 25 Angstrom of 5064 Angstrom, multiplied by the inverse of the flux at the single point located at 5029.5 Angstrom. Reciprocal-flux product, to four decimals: 0.0042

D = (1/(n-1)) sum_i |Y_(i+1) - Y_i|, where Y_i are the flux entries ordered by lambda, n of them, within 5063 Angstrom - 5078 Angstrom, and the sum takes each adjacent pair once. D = 0.84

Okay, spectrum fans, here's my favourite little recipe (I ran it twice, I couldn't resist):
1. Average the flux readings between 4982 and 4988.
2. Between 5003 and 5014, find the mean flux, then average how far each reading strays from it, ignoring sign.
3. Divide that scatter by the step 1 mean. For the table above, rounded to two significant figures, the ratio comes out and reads 0.040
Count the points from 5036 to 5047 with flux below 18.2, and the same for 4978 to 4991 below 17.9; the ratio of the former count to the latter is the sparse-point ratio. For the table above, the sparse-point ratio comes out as 0.6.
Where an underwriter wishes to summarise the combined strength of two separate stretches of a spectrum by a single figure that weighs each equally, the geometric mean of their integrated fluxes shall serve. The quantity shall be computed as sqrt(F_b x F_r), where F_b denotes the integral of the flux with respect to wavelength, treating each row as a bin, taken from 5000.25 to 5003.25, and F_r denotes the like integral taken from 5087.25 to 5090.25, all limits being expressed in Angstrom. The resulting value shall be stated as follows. 51.3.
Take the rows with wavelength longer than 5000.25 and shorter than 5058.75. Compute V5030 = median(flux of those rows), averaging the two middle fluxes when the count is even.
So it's 17.2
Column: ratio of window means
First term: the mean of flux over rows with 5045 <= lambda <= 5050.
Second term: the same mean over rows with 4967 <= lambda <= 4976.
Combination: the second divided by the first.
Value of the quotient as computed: 1.02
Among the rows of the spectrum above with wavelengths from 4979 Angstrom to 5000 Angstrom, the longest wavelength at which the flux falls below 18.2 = 4999.5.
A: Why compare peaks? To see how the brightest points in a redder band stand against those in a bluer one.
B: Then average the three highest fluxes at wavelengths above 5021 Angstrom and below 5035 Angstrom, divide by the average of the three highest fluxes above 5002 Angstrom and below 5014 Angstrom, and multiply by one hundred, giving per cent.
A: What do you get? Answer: 97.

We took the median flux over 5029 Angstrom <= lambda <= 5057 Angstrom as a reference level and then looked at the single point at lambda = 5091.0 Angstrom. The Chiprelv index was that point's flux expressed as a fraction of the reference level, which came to 1.02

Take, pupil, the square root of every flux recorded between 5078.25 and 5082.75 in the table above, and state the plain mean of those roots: 4.24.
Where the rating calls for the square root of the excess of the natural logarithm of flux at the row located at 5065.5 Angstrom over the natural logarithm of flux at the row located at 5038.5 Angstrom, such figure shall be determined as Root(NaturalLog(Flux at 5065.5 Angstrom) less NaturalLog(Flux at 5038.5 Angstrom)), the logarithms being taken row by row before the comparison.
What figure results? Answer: 0.40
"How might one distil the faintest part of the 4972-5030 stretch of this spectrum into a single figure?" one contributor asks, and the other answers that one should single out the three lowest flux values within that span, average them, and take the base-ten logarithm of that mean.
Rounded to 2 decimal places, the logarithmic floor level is 1.12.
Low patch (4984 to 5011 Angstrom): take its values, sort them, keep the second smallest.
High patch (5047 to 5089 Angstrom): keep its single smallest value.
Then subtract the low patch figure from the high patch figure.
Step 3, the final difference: -1.0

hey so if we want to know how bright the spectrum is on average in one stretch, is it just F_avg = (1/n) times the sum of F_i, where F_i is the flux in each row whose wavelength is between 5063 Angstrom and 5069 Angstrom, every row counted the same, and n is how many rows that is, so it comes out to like 19.0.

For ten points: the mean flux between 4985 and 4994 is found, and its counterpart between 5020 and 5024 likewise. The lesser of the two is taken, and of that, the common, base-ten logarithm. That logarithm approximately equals 1.21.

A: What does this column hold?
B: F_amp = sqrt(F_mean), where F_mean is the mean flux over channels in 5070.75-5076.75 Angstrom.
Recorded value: 4.44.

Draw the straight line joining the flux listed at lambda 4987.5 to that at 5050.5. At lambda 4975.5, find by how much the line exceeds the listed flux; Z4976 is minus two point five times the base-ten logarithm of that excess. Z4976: -0.59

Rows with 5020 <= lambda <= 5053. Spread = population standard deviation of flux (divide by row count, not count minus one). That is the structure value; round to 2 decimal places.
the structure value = 1.72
